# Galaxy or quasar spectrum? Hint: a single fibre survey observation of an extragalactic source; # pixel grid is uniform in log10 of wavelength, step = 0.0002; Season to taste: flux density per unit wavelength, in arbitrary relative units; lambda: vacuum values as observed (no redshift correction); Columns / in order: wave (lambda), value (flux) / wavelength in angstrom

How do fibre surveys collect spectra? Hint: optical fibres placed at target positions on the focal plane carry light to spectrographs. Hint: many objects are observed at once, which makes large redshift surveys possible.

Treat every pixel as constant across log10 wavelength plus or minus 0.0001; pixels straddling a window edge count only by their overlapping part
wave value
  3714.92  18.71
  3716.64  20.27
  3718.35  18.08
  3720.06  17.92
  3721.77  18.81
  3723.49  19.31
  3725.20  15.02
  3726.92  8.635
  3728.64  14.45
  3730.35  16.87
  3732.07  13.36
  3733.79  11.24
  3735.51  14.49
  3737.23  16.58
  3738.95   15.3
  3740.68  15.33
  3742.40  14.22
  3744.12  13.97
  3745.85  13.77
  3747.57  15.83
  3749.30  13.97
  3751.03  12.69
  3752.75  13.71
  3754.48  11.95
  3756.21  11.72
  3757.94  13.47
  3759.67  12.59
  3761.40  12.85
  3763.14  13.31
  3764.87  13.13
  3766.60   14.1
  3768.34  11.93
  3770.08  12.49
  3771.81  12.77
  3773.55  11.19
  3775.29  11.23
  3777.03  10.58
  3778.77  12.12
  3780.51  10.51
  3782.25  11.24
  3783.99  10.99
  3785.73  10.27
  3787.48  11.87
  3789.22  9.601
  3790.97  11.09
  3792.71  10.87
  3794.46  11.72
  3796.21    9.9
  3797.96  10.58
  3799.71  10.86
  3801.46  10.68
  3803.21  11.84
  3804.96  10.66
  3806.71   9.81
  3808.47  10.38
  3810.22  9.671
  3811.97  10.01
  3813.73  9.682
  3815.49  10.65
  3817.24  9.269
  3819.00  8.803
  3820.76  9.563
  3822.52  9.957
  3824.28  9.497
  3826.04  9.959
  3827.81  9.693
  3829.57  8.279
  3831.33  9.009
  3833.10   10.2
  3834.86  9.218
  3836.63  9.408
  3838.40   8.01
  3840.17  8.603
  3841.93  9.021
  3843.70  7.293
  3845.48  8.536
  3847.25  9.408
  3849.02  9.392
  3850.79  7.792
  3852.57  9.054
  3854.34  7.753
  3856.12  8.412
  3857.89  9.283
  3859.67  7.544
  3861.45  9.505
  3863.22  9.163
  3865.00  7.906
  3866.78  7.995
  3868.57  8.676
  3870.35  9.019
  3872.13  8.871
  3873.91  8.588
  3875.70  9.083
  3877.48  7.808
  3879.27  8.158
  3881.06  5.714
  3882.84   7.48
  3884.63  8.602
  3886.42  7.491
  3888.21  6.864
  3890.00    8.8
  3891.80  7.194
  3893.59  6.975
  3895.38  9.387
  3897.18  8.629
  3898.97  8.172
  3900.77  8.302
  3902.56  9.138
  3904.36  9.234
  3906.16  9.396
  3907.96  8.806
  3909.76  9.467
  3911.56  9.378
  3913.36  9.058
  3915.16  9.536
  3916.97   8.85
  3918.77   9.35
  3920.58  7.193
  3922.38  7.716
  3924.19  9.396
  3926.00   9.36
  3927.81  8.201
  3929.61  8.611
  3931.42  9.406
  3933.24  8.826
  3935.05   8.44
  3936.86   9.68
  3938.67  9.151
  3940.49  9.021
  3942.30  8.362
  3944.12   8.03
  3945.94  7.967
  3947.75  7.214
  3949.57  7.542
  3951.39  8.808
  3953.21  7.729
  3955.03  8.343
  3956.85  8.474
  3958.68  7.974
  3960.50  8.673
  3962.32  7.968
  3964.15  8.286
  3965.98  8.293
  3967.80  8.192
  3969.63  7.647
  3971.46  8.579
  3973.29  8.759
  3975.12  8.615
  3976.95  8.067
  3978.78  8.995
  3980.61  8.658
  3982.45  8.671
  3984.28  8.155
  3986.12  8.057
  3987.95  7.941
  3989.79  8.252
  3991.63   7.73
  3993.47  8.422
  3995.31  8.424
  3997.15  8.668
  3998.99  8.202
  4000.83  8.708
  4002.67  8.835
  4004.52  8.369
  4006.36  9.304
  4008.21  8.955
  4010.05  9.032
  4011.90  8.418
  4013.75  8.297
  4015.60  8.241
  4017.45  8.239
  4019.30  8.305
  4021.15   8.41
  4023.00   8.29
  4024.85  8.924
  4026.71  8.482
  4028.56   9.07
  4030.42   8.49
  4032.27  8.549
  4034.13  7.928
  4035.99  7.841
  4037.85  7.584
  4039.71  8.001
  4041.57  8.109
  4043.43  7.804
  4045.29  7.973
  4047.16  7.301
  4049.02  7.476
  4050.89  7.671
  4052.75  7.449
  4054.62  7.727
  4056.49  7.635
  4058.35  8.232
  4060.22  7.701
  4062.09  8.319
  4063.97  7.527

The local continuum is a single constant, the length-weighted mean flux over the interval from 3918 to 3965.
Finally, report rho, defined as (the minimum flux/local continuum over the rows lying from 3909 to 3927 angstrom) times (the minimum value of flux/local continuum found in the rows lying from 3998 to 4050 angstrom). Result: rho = 0.7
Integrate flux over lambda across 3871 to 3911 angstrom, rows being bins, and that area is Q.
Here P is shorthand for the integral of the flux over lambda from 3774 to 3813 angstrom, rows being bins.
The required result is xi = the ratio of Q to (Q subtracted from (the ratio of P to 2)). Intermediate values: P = 419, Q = 332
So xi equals -2.72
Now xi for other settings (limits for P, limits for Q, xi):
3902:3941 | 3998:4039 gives -2.01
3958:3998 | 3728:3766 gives -1.46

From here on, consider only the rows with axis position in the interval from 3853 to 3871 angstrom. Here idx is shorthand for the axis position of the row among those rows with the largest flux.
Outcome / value 3861.45 angstrom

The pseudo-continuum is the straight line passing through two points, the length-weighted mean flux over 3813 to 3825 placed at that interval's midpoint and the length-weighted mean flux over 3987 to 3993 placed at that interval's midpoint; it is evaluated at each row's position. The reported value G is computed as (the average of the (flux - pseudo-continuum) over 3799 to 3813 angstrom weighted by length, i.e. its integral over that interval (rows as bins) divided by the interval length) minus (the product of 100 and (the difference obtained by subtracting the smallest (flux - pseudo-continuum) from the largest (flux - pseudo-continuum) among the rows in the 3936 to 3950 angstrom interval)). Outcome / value -236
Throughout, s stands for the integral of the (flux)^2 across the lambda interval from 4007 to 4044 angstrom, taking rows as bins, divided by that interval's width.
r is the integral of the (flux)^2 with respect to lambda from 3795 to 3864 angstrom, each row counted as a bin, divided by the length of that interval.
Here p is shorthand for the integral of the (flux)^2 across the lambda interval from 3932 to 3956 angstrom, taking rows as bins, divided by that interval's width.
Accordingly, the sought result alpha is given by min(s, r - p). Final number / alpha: 18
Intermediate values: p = 71.1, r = 89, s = 70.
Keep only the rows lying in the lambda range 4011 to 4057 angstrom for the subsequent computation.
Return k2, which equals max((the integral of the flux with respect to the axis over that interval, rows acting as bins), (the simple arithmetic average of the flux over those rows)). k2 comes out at 372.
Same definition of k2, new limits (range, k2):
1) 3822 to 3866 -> 390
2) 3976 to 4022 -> 389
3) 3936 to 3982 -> 385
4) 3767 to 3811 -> 485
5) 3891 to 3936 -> 393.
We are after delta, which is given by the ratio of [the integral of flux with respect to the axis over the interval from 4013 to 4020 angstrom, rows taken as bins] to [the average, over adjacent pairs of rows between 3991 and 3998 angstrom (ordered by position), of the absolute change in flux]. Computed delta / 185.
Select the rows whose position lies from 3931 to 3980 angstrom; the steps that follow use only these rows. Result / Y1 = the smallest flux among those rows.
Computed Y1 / 7.214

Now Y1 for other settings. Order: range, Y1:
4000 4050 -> 7.301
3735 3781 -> 10.51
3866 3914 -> 5.714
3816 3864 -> 7.293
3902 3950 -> 7.193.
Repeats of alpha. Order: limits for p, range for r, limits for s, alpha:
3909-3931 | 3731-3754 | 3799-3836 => 98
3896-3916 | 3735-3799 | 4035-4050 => 60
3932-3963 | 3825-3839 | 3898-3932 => 15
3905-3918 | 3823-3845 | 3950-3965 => -3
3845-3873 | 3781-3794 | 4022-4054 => 43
